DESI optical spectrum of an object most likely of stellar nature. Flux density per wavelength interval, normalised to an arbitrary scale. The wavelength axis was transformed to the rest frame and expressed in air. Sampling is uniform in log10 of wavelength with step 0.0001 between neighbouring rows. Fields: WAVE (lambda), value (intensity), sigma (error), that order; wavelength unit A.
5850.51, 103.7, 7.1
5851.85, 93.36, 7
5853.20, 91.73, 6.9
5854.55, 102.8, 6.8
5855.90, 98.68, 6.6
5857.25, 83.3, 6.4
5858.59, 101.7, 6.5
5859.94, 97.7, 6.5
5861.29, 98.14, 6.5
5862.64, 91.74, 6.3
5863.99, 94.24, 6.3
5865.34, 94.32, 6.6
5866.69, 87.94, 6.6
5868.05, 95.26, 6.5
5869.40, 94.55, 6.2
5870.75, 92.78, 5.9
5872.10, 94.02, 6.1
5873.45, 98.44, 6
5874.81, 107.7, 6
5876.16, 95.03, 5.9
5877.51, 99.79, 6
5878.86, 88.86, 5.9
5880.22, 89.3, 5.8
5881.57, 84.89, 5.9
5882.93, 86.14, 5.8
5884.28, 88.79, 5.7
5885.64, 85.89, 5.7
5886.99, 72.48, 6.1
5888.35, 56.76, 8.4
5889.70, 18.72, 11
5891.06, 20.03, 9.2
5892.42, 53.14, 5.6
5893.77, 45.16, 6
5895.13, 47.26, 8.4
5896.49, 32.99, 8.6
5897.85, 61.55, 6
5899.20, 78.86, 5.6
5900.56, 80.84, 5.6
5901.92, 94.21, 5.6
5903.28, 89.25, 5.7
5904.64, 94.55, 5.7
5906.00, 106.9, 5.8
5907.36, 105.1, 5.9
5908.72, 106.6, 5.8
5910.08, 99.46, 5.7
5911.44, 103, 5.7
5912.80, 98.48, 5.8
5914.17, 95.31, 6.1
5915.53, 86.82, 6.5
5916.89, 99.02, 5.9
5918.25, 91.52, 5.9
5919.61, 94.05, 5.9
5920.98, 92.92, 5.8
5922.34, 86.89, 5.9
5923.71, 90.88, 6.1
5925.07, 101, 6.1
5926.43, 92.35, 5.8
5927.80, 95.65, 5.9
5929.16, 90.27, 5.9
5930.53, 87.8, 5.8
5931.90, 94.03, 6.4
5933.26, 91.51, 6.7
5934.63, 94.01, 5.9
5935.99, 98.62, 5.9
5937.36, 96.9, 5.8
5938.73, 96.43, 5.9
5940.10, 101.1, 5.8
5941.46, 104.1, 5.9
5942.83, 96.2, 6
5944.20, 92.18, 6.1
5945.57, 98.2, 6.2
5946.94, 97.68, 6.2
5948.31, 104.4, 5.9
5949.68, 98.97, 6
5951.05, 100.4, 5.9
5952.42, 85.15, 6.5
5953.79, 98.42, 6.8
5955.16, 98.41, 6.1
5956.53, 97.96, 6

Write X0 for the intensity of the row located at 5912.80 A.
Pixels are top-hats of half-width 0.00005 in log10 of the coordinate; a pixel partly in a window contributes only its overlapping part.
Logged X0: 98.48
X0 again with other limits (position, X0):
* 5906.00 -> 106.9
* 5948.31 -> 104.4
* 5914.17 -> 95.31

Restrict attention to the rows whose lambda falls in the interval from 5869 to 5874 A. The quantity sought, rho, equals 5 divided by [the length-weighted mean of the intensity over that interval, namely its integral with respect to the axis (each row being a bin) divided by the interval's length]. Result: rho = 0.053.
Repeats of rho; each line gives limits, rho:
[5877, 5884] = 0.056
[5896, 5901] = 0.078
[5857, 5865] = 0.053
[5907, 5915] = 0.050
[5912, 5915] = 0.052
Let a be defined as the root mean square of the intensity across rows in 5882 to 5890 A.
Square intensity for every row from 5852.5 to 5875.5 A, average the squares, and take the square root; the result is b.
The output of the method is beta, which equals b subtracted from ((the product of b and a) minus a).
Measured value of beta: 6770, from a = 72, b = 96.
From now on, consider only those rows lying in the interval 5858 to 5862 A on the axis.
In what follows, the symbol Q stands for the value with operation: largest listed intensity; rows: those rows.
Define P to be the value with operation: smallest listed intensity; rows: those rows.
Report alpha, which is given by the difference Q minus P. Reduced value 4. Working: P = 97.7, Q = 101.7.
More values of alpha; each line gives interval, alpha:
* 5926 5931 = 8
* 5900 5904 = 13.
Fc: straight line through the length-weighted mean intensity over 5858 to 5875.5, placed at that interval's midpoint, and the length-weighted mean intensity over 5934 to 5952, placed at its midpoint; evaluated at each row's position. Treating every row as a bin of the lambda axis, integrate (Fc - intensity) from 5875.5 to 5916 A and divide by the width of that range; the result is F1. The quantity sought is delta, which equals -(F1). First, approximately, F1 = 18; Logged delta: -18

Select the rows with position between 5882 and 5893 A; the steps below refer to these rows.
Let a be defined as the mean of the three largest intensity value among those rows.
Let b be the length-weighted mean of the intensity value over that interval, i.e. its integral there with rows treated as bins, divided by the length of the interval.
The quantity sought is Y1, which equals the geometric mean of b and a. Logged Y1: 73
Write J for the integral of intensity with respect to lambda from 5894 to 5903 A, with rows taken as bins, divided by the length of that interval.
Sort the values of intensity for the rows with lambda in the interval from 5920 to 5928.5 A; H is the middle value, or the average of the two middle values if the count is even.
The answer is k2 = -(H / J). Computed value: -1.4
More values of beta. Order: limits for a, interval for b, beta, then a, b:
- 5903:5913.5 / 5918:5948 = 9344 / 101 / 95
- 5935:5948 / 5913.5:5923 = 8868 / 98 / 92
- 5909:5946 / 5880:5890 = 7105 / 95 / 76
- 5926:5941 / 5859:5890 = 8255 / 94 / 89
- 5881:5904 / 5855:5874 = 6353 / 69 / 95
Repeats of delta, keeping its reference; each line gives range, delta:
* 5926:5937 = -5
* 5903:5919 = 1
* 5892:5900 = -43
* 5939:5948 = 0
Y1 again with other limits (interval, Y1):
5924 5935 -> 95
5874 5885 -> 97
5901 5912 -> 103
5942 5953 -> 99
